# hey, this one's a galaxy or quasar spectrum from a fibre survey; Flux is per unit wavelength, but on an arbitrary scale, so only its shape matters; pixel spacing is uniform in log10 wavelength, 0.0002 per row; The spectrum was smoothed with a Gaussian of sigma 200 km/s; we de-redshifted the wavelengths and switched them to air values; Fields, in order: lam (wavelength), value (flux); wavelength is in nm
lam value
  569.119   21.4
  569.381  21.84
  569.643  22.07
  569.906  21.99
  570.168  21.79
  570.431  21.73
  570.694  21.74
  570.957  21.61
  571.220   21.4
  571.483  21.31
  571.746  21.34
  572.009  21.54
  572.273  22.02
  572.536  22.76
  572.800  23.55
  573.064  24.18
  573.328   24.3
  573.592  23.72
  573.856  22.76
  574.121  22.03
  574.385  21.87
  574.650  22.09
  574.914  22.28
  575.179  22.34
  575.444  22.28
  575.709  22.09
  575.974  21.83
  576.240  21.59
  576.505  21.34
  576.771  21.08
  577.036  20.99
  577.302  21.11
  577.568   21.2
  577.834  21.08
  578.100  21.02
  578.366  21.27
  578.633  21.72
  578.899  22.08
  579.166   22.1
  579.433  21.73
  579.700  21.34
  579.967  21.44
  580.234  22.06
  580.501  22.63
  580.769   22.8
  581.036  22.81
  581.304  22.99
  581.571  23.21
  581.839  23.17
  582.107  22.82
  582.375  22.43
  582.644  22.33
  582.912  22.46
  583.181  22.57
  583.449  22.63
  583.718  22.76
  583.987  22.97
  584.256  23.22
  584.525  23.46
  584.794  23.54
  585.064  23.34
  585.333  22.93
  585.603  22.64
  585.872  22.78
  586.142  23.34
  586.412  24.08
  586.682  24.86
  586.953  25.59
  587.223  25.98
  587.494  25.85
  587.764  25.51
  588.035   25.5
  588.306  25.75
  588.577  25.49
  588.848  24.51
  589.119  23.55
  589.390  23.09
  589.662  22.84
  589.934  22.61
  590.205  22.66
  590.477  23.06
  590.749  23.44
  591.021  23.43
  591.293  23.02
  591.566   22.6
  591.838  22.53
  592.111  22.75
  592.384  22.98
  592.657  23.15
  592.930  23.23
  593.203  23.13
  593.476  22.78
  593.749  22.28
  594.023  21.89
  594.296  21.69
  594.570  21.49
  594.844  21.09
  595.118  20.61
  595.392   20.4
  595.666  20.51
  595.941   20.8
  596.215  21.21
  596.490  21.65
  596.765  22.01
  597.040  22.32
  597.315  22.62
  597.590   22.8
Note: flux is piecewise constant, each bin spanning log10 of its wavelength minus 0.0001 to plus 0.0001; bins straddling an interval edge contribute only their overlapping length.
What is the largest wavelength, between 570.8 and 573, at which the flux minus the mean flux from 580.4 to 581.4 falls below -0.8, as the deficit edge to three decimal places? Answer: 572.009 nm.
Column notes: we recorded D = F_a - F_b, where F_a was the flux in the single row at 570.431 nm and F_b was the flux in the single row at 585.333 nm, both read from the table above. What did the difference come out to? -1.2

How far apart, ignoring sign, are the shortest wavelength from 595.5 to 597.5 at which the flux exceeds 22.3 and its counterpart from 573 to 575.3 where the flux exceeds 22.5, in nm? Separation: 23.98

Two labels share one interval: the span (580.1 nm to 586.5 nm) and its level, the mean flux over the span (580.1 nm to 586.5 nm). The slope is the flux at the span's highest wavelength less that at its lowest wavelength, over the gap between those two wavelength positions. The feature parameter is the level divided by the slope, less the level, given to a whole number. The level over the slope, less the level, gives 47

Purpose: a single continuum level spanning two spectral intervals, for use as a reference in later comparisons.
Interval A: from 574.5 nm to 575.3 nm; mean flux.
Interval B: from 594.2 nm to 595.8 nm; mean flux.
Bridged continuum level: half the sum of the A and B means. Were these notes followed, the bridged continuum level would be 21.6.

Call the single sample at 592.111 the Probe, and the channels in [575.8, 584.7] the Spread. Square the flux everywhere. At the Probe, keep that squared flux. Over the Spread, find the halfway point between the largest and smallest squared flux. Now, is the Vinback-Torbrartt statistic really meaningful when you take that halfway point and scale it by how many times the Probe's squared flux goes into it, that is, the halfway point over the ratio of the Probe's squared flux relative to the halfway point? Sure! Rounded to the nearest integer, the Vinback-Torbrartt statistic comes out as 474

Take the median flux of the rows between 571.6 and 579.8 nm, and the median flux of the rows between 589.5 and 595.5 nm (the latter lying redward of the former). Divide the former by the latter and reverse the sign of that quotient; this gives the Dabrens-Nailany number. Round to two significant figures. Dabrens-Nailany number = -0.96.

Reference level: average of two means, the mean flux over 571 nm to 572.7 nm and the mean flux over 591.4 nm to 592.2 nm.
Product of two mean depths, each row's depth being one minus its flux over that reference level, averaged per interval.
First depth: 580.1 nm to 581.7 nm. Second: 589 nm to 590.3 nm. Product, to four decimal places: 0.0009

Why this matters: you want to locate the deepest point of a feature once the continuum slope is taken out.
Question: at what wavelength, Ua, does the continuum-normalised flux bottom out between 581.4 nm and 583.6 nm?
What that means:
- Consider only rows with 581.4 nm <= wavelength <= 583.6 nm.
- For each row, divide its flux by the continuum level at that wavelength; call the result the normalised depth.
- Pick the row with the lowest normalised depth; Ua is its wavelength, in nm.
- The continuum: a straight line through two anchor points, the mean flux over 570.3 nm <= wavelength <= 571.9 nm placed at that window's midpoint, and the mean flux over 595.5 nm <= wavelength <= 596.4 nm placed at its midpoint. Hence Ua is 582.644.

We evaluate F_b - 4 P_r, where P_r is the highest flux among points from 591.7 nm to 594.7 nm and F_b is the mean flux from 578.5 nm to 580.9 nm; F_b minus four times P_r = -71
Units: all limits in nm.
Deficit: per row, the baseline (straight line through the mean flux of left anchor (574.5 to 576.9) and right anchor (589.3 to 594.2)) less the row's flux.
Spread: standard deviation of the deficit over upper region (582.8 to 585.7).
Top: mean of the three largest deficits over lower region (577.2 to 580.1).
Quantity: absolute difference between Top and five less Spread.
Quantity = 3.7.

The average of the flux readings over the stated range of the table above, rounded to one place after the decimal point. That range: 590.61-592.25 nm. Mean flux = 23.0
